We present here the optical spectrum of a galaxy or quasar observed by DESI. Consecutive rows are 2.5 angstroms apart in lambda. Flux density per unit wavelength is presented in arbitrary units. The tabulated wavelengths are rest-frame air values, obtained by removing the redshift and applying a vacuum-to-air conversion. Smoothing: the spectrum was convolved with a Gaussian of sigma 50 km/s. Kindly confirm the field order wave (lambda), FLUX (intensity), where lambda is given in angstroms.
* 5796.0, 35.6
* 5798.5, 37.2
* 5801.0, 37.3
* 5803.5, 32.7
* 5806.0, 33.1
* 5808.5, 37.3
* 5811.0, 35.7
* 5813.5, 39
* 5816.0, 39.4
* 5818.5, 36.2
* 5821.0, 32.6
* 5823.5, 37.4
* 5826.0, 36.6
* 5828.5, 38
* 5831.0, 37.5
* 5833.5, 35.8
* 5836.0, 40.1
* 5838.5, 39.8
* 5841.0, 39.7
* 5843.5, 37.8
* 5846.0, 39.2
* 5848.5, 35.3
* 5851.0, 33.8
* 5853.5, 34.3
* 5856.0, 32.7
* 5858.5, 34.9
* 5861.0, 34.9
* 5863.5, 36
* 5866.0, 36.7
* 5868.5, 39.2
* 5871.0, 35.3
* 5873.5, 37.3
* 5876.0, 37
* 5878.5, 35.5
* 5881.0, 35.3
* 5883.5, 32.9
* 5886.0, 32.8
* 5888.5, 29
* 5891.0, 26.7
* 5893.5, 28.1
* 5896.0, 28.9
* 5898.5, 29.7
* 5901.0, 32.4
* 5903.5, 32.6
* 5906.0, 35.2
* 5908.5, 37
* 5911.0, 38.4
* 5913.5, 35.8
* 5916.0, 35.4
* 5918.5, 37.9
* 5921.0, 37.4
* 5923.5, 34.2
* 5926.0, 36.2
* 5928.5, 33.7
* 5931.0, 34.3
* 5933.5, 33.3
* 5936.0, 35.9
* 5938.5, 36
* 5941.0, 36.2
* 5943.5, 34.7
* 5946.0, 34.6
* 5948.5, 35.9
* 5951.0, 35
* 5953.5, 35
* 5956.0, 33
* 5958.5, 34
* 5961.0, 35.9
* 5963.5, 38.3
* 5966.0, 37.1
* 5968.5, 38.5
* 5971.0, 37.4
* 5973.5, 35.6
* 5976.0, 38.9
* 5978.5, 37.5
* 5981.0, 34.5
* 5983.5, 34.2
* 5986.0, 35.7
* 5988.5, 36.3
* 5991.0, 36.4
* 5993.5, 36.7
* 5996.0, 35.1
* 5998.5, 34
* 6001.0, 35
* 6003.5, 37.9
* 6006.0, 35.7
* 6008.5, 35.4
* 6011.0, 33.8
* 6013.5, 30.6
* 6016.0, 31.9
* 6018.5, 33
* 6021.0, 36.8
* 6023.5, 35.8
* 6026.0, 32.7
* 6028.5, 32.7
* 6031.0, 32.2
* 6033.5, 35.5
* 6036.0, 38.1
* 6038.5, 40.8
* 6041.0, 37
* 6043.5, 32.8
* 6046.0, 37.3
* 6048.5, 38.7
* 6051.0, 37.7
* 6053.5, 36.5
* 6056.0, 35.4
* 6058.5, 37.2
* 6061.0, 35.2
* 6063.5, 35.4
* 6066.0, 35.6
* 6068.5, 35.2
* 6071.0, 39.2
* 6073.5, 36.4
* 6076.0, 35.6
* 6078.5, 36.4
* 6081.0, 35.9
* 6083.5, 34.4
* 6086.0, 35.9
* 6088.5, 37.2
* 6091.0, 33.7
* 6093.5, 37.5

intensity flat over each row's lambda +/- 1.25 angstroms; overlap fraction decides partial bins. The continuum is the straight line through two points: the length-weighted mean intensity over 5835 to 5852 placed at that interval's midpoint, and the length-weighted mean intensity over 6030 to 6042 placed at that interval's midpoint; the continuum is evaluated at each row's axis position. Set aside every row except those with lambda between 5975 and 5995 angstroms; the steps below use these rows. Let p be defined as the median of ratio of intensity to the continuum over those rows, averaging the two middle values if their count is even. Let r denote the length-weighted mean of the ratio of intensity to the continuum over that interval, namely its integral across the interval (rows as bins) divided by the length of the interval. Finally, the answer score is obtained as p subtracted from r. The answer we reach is -0.004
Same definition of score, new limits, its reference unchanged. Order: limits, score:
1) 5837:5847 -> -0.008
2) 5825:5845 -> 0.008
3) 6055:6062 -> 0.016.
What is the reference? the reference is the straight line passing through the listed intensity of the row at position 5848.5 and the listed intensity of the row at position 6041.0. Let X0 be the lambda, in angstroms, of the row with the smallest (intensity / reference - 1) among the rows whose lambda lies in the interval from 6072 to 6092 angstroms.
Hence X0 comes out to 6091.0 angstroms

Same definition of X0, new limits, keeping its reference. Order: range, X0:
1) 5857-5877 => 5861.0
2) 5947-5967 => 5956.0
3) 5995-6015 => 6013.5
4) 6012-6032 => 6013.5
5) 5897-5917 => 5898.5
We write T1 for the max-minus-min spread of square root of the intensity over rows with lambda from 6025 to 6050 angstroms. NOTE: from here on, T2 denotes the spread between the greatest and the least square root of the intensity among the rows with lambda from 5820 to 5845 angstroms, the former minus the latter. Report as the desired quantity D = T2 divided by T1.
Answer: 0.87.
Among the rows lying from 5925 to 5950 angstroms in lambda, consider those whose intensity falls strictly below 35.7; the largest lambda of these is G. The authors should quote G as 5946.0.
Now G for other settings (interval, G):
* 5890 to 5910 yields 5906.0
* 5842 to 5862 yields 5861.0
